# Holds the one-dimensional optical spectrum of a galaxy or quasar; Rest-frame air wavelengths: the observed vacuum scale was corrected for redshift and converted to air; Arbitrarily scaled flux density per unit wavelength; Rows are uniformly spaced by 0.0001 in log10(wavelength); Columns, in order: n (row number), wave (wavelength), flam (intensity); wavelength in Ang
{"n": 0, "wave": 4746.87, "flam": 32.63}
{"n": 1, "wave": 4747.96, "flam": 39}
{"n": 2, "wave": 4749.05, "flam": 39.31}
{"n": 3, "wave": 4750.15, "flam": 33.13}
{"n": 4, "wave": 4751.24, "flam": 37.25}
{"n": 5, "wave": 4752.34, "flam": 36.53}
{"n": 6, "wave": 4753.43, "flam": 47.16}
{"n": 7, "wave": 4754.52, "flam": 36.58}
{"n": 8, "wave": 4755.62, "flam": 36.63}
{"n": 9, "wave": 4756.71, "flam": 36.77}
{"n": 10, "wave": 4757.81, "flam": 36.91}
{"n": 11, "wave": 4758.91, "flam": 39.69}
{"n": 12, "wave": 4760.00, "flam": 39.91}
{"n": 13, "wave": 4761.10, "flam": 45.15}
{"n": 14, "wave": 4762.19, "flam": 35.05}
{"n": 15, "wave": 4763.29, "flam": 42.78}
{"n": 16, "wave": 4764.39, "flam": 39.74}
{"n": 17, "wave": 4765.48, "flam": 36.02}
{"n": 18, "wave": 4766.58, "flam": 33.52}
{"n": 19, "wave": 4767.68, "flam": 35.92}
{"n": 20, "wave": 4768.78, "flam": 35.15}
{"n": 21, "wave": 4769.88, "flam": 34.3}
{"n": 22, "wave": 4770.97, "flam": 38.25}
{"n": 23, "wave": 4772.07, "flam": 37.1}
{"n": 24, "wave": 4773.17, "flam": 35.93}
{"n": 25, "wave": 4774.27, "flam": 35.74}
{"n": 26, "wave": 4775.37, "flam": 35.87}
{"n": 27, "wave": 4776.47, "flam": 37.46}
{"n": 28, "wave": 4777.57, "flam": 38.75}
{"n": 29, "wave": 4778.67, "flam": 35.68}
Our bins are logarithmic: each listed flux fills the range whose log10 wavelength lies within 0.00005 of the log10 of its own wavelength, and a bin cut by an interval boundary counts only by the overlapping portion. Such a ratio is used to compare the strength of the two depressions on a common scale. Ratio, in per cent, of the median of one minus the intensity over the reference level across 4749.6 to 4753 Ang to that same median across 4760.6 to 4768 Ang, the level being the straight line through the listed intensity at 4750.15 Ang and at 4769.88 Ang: 169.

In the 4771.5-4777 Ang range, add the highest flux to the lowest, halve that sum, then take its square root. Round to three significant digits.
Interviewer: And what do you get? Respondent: 6.05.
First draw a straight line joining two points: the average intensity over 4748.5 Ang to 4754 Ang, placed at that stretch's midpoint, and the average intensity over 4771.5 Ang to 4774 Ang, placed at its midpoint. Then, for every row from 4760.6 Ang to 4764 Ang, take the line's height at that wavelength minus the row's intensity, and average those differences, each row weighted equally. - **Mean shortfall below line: -3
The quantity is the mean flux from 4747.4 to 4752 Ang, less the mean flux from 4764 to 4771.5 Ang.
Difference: 1.0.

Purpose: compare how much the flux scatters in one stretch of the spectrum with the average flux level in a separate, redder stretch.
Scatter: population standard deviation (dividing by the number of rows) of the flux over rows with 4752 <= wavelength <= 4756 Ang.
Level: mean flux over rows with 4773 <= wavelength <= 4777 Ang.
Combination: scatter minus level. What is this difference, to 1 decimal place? -31.7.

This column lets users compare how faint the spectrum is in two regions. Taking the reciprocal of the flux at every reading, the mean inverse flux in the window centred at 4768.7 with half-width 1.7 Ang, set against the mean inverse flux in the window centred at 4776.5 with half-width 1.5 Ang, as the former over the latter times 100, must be 106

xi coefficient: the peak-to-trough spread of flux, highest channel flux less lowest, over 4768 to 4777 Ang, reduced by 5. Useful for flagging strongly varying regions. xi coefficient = -1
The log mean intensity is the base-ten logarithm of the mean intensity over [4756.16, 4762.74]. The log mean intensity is 1.59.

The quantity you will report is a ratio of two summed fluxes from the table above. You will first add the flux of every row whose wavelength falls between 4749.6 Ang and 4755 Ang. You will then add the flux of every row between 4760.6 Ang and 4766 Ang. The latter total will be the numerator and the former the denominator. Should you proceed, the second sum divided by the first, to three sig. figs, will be 1.04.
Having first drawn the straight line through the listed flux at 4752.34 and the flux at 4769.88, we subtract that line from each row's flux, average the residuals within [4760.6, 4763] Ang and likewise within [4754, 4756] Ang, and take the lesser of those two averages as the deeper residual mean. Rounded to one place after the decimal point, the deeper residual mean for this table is 0.4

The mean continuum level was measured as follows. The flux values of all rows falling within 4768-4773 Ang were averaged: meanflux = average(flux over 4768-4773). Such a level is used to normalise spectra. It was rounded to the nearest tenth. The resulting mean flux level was 36.2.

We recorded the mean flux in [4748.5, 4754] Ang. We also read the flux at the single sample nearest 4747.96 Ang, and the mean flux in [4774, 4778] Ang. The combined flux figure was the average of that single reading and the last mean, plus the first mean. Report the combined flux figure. 76.7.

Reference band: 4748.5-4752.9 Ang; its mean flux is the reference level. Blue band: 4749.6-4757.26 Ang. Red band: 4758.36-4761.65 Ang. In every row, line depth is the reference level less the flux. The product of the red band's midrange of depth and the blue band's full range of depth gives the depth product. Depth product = -82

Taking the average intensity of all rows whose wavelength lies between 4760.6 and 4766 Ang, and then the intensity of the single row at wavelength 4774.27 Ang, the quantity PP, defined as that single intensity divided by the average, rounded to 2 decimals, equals 0.90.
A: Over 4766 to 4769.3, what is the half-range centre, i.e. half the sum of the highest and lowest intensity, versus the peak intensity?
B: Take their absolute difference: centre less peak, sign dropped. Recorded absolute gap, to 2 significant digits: 1.2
